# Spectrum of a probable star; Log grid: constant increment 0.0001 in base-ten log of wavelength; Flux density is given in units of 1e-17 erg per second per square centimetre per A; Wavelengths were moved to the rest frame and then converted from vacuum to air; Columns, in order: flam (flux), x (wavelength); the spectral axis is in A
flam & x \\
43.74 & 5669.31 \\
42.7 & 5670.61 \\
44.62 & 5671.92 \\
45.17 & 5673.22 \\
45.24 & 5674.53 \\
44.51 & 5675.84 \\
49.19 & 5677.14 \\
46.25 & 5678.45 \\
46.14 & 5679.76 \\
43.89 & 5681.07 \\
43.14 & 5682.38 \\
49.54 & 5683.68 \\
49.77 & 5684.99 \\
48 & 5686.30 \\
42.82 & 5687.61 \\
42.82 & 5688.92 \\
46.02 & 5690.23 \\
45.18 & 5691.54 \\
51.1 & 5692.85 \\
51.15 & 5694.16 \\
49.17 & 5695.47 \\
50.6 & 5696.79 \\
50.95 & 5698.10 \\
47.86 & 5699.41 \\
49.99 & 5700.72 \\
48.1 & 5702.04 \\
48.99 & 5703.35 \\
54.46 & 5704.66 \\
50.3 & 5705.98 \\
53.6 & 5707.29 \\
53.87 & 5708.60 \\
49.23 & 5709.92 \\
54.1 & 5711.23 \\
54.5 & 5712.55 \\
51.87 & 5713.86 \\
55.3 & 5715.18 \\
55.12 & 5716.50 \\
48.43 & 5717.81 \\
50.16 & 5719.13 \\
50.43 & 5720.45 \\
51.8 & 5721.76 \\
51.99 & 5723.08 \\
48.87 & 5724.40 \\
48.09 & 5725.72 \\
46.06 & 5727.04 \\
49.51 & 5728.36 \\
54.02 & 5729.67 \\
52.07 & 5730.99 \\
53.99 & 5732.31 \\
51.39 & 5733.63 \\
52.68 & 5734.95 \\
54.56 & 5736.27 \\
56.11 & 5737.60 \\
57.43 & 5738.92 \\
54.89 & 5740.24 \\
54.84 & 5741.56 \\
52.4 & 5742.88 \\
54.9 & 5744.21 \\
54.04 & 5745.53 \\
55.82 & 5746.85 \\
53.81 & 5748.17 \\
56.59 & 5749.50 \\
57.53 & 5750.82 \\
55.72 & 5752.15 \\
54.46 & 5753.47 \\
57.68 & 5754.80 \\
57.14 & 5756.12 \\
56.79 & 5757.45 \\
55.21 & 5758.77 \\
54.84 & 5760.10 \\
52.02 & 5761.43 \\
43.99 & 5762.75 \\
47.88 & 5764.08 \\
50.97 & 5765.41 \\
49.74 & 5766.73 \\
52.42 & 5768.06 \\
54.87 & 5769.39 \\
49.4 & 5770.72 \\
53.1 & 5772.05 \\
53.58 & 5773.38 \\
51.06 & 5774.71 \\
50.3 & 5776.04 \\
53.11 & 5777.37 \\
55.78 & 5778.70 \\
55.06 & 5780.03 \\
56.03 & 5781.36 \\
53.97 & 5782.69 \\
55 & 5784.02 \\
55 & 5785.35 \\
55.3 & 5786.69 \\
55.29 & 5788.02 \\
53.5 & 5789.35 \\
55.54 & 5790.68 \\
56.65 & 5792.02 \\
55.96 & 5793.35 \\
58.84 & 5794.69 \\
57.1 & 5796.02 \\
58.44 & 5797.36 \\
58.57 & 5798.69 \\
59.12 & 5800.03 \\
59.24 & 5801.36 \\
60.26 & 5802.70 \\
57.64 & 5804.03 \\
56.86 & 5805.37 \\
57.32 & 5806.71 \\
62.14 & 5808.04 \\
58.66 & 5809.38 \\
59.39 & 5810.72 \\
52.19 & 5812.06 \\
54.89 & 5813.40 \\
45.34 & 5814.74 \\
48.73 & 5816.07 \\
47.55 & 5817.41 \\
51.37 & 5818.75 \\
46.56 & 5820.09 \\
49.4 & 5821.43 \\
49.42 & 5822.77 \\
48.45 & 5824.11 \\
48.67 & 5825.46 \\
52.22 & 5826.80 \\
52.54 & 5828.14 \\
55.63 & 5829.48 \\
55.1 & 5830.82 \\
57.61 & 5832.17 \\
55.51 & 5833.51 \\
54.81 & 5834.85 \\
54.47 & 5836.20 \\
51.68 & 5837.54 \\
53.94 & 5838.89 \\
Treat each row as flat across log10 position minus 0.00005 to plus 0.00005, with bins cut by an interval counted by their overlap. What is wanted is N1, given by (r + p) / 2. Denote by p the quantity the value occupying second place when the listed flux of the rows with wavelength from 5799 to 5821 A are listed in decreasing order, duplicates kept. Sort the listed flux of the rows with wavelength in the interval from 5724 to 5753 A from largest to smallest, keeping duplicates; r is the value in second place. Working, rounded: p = 60.26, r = 57.43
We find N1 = 59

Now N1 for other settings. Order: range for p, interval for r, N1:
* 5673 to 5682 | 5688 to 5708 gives 50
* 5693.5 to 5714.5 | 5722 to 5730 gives 53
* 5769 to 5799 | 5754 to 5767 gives 58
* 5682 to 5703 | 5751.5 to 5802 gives 55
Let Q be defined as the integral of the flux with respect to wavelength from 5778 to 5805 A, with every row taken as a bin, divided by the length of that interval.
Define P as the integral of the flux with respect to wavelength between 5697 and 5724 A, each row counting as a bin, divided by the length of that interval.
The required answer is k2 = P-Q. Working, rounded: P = 51.5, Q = 57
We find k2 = -5.1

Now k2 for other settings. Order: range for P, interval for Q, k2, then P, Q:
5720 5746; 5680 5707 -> 4.3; 52.5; 48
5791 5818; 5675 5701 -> 8.9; 56.3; 47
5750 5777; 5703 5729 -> 1.6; 53.0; 51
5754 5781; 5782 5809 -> -4.3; 52.8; 57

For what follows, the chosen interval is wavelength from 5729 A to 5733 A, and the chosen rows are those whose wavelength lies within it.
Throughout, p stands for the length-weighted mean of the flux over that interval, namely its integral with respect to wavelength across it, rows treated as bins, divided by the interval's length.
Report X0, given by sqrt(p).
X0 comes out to 7.31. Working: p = 53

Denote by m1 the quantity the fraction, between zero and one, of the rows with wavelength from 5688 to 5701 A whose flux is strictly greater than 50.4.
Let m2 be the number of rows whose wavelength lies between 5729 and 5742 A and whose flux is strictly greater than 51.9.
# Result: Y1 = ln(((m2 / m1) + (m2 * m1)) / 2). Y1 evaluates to 2.57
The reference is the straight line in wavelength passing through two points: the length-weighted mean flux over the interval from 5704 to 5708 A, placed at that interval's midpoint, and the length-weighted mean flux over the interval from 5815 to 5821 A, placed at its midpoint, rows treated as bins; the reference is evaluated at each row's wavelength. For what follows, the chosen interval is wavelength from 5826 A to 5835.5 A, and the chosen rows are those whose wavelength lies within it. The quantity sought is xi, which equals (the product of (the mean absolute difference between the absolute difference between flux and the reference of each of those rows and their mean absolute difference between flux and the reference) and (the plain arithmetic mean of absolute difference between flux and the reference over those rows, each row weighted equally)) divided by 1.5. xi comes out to 6.6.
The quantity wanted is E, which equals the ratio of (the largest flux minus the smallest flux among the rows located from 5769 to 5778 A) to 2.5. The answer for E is 2.2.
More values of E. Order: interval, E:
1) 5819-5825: 1.1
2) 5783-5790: 0.7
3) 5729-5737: 1.3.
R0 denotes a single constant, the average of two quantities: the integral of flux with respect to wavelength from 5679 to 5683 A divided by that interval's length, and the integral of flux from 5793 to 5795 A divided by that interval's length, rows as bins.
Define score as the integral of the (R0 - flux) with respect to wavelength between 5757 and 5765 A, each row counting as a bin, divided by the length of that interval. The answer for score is -0.84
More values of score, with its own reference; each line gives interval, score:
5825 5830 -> -1.53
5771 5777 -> -1.10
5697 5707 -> 0.55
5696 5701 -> 0.97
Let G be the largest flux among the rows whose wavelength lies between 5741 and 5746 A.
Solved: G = 54.9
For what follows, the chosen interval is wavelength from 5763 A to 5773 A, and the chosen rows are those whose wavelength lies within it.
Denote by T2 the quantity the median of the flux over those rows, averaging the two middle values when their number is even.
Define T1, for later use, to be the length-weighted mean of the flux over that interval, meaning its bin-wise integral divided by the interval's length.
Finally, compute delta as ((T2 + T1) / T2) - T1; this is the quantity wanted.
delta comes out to -49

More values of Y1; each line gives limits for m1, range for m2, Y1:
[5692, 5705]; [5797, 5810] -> 2.53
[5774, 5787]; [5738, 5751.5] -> 2.31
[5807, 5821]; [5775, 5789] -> 2.32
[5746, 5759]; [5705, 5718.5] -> 1.79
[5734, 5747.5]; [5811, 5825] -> 0.69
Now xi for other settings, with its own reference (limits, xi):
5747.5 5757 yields 4.4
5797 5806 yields 5.2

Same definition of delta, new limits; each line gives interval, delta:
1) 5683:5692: -44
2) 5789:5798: -55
